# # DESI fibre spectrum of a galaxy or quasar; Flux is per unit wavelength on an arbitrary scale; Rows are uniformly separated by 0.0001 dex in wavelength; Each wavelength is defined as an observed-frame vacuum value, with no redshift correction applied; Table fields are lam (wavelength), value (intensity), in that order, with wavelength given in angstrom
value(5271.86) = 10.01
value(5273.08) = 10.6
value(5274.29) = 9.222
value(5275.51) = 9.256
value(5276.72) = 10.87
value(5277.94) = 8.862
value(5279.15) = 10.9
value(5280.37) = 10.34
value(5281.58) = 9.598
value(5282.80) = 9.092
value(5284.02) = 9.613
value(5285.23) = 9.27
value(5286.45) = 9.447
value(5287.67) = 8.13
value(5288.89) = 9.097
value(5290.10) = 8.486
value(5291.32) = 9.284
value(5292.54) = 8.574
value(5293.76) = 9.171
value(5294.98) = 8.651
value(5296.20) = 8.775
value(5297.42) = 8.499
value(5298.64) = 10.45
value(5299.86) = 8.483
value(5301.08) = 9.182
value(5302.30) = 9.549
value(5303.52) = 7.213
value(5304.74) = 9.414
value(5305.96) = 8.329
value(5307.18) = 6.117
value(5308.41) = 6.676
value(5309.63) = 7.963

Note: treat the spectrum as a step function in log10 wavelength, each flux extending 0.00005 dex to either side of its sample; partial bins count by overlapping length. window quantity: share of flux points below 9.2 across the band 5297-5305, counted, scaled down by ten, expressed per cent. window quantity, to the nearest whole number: 40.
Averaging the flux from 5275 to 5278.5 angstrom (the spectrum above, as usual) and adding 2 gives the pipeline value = 11.7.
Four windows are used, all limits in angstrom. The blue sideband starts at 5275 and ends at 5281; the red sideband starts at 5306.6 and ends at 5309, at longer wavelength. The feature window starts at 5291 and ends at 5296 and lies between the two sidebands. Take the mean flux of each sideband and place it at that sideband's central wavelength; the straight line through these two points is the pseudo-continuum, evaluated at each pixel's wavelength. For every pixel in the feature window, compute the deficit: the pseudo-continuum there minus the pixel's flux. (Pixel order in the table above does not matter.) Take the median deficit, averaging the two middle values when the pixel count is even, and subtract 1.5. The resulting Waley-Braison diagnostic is -2.3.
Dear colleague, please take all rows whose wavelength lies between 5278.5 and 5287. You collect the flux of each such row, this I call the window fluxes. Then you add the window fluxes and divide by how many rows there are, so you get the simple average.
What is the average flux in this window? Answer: 9.75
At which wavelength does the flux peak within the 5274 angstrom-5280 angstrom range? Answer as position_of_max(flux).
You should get 5279.15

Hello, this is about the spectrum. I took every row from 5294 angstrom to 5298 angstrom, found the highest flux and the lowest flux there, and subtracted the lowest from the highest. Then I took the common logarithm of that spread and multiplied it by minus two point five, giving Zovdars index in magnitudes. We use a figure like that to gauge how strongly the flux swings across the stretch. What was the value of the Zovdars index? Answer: 1.4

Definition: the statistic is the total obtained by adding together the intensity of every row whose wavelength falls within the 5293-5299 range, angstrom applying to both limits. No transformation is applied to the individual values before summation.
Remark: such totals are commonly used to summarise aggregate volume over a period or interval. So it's 45.5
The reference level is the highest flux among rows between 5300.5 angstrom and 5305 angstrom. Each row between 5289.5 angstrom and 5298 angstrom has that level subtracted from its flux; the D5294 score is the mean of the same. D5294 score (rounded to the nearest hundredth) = -0.77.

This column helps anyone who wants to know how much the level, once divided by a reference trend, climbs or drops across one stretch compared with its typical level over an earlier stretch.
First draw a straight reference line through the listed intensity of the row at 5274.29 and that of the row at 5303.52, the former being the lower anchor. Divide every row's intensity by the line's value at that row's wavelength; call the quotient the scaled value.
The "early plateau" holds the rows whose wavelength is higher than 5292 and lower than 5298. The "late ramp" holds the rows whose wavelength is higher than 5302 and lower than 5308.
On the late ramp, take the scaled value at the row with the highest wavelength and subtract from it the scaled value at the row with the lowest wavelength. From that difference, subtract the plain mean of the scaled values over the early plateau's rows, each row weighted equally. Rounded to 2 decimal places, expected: -1.55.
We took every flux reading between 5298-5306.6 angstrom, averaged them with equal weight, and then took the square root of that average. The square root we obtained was 2.99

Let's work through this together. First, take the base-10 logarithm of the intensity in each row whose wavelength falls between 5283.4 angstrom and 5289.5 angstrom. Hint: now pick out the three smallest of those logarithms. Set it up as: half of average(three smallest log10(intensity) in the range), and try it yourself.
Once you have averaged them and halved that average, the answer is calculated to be 0.473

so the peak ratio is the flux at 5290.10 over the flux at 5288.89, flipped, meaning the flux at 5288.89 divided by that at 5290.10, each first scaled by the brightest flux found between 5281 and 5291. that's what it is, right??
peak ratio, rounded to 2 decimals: 1.07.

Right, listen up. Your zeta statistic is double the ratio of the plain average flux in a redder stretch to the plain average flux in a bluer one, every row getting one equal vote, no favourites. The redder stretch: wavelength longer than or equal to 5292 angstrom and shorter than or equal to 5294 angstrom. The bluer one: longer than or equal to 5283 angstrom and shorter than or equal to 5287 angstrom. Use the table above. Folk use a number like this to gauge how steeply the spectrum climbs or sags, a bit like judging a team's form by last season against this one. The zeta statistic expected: 1.88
